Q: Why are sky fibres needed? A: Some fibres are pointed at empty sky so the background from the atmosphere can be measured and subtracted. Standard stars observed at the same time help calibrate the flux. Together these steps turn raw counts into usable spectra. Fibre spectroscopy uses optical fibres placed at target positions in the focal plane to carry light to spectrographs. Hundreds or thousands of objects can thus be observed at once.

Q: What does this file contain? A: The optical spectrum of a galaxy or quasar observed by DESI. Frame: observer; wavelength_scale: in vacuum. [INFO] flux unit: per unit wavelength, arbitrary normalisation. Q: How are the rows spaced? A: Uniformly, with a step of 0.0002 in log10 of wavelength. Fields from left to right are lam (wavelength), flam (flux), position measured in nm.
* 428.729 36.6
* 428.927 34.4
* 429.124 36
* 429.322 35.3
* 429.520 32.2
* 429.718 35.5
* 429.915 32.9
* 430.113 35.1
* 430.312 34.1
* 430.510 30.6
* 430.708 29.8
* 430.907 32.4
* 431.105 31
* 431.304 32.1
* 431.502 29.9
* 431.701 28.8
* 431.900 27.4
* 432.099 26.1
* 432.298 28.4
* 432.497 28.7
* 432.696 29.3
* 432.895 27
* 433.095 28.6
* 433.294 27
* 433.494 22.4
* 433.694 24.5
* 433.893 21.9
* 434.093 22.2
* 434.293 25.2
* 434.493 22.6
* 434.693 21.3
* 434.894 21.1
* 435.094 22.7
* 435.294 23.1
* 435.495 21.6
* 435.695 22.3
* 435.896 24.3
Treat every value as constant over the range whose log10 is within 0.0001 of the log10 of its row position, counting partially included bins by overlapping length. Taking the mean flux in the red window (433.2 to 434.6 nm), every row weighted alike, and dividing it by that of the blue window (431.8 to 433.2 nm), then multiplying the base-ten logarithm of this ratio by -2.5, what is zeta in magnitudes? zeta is 0.18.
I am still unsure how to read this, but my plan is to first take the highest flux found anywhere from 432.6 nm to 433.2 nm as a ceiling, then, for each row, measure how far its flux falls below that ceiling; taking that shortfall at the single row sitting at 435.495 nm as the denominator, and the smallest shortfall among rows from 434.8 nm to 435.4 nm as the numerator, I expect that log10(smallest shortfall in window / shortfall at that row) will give -0.1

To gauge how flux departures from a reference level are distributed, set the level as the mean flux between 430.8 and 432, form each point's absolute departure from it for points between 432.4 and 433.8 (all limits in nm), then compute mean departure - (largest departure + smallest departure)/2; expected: -0.9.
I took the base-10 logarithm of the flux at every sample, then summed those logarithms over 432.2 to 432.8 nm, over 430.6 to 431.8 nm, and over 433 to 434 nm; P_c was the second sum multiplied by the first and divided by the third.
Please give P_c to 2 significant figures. 5.6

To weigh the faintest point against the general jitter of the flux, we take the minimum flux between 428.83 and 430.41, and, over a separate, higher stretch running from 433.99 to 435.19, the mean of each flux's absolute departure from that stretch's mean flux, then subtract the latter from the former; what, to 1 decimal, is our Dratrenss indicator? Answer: 31.2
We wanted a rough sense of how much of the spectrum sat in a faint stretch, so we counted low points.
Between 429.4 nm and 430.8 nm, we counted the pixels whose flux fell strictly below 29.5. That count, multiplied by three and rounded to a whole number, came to 0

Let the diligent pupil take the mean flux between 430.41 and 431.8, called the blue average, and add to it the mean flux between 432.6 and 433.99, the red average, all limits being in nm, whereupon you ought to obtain 56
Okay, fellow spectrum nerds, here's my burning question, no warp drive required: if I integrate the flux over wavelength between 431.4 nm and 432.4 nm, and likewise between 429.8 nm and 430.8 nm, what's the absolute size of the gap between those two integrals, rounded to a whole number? 4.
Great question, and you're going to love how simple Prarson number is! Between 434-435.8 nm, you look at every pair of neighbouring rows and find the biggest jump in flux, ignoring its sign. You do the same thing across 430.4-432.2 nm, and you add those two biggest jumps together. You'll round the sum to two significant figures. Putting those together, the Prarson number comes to 5.6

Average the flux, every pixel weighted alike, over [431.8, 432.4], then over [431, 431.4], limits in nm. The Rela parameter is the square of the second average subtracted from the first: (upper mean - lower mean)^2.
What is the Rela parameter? 18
